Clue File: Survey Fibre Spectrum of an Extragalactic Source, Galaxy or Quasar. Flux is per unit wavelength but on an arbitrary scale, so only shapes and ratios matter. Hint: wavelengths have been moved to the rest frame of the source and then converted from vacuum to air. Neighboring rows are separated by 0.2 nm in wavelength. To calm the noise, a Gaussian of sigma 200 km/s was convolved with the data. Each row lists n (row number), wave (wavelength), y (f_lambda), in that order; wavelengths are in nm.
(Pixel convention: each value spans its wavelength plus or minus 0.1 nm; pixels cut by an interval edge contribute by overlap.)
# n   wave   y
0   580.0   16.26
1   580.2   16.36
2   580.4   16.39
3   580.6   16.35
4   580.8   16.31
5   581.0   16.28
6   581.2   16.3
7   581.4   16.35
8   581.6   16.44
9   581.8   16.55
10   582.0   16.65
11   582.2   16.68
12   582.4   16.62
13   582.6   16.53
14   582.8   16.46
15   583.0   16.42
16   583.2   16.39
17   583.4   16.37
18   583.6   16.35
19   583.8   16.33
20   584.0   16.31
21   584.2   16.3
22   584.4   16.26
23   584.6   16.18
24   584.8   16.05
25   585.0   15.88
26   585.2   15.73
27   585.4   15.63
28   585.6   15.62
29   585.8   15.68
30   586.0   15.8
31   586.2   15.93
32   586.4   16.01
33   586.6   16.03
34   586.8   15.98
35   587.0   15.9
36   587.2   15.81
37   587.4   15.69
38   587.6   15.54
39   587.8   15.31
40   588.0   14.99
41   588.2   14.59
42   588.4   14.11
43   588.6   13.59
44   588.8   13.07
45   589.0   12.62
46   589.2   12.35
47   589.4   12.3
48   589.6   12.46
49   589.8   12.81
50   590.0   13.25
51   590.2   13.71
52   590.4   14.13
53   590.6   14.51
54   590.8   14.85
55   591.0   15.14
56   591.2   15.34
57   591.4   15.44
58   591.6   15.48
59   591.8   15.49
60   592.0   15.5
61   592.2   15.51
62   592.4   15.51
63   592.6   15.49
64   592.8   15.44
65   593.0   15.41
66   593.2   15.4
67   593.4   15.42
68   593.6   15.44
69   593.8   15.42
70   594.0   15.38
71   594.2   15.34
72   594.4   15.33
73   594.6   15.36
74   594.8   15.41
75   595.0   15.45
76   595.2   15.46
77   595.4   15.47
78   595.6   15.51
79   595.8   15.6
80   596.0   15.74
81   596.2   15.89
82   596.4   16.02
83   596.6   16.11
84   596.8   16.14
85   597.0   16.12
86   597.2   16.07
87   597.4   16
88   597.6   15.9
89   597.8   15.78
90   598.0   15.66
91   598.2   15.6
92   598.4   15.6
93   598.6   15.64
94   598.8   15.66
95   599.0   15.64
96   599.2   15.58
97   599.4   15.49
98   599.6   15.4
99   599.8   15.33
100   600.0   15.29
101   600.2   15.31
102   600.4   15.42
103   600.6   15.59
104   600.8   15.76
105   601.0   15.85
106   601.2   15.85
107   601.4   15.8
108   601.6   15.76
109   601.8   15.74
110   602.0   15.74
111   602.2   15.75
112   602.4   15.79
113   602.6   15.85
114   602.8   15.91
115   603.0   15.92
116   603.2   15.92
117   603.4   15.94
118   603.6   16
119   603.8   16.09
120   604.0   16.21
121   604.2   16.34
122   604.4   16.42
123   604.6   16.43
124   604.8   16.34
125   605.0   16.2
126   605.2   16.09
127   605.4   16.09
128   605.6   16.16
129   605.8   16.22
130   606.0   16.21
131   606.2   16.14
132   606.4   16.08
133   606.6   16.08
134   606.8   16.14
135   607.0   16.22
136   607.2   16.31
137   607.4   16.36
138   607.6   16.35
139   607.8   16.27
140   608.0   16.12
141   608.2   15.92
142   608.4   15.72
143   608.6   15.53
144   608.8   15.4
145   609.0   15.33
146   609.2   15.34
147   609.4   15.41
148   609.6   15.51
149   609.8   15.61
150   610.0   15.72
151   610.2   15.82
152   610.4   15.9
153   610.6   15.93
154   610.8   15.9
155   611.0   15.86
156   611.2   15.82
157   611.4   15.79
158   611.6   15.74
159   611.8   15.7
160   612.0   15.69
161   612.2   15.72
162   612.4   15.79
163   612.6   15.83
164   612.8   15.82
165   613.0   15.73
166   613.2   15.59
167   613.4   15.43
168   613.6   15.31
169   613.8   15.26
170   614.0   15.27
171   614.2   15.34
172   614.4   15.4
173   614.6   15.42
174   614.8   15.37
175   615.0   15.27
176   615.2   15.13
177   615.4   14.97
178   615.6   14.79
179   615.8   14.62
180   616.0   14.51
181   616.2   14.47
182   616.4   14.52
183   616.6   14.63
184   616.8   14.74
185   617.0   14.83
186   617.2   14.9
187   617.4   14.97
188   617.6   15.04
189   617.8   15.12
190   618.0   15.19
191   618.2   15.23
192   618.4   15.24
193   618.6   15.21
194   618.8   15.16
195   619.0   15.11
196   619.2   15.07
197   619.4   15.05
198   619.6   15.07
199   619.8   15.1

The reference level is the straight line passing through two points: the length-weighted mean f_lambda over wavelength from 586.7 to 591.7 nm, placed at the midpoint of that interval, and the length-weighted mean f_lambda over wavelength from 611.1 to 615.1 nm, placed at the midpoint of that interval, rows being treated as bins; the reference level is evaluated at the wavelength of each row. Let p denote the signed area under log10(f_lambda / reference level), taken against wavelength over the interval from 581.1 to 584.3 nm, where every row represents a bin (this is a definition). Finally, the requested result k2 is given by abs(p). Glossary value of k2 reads 0.220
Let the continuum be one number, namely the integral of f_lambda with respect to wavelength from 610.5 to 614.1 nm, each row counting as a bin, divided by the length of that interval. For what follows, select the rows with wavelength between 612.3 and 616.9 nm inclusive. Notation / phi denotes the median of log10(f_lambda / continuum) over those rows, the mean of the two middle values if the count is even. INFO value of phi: -0.011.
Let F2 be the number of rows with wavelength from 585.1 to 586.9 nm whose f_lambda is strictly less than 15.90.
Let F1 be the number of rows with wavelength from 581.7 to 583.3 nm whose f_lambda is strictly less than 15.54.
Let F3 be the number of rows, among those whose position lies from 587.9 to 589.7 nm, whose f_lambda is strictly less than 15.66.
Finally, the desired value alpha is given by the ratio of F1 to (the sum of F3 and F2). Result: 0.0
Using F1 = 0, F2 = 5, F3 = 9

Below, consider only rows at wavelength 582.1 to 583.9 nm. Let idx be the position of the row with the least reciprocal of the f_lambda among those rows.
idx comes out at 582.2 nm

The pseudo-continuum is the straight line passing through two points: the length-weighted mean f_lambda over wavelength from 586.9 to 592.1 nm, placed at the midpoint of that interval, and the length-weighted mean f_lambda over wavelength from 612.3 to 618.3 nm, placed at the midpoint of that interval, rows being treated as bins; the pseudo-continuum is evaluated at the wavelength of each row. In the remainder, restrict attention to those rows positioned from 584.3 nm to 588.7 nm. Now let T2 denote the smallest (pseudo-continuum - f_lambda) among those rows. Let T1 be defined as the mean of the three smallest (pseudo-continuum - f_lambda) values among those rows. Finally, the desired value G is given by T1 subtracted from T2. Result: -0.103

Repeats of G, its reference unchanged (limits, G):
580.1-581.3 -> -0.023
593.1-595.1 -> -0.013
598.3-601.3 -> -0.030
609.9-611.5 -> -0.020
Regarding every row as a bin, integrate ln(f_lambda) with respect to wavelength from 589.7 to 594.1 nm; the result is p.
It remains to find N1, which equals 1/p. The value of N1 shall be 0.084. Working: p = 12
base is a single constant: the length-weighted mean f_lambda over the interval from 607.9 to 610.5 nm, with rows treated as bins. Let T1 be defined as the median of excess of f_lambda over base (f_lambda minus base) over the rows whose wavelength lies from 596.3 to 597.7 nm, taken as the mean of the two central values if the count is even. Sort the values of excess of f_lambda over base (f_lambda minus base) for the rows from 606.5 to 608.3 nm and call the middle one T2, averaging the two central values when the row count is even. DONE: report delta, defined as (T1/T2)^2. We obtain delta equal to 0.5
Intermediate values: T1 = 0.4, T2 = 0.6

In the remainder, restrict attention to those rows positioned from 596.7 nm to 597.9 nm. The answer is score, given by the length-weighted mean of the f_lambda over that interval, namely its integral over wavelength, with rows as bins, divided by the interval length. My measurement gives 16.0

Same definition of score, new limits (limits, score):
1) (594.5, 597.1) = 15.7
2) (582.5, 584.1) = 16.4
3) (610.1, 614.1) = 15.7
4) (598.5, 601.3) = 15.6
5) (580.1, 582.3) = 16.4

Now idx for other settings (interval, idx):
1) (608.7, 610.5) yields 610.4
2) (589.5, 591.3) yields 591.2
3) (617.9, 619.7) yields 618.4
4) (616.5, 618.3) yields 618.2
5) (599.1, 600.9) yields 600.8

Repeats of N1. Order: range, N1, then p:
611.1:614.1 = 0.121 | 8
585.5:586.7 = 0.302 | 3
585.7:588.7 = 0.122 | 8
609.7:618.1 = 0.044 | 23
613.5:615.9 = 0.153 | 7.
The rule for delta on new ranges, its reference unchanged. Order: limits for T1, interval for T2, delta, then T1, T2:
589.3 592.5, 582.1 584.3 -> 0.7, -0.6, 0.7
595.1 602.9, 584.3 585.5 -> 0.1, 0.1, 0.3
